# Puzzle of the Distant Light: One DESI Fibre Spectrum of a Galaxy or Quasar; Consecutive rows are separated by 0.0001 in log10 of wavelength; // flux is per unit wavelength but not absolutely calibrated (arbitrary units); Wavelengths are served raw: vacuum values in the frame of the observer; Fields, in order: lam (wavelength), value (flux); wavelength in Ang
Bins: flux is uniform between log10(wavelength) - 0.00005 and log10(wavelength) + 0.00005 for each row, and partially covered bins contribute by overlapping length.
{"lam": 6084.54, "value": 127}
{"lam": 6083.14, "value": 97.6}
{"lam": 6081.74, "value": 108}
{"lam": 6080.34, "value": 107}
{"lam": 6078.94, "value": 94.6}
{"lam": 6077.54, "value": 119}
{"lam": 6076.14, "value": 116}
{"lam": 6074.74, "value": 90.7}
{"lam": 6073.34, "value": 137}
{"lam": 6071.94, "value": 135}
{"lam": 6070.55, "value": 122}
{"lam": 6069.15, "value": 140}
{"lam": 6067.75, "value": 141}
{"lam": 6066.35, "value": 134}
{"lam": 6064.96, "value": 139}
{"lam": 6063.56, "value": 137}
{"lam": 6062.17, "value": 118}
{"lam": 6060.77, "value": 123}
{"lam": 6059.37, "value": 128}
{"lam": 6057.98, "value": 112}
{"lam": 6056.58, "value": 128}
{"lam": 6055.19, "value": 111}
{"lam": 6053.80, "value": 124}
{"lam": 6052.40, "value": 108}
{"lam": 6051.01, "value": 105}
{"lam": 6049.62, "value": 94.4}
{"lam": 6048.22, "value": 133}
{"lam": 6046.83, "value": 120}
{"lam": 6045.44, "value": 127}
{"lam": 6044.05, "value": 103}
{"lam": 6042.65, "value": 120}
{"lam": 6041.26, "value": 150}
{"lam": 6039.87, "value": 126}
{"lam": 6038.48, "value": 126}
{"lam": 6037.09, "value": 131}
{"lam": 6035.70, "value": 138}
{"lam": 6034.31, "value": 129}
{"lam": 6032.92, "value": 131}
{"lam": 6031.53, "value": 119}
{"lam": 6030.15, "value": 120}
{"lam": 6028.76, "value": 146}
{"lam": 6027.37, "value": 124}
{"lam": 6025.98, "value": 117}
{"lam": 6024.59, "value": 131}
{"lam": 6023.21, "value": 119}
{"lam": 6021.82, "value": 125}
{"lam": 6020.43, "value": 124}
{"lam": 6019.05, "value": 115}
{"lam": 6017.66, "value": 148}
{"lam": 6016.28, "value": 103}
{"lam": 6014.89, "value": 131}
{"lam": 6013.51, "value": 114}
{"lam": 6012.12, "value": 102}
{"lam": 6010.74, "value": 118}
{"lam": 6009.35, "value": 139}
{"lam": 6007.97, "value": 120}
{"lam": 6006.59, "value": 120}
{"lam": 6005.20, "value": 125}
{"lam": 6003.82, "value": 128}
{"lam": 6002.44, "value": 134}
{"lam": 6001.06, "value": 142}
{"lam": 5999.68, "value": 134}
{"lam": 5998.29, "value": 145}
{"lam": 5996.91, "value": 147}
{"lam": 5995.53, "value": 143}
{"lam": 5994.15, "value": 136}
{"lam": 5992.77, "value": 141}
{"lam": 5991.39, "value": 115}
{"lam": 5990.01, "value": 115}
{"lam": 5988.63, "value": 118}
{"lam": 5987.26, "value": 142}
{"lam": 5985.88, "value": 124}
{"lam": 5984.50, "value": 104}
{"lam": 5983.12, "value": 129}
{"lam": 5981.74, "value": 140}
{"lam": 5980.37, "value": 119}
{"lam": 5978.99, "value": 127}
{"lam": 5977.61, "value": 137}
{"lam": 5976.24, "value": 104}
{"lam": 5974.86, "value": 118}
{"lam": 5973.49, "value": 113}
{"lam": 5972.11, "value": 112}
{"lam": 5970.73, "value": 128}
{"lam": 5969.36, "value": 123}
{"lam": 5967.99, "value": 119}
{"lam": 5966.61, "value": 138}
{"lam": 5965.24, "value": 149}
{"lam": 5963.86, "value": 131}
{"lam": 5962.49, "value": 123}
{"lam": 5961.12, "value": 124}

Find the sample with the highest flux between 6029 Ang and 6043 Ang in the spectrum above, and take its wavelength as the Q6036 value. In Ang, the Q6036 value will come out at 6041.26 Ang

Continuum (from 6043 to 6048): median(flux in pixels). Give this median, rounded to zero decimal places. 120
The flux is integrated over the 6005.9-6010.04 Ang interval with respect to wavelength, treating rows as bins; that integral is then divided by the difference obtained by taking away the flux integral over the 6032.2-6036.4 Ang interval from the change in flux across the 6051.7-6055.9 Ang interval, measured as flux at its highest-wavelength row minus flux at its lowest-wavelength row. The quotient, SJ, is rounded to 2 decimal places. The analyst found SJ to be -0.95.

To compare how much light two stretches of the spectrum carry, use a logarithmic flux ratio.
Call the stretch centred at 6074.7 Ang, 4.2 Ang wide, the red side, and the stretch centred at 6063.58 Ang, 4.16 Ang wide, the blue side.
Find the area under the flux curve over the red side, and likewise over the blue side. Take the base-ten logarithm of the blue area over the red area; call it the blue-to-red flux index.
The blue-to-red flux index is 0.06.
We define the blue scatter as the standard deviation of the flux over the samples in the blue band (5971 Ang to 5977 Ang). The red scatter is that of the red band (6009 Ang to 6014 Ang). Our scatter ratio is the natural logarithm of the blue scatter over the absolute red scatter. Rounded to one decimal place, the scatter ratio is -1.0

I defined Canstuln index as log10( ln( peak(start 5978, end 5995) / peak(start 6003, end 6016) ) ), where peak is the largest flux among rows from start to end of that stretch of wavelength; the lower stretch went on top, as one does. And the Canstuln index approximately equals -1.67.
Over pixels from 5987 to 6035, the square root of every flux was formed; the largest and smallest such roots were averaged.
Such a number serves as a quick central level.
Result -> 11.1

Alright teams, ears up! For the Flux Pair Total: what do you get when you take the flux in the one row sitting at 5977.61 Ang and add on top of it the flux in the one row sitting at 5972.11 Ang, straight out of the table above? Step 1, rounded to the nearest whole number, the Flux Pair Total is 249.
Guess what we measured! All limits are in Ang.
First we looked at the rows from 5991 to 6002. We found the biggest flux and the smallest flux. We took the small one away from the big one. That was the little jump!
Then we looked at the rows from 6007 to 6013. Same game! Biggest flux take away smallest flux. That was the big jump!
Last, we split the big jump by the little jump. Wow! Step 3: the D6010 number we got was 1.16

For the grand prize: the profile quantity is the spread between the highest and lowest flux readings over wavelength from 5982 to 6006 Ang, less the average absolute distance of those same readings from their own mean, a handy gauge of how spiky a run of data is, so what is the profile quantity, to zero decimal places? 33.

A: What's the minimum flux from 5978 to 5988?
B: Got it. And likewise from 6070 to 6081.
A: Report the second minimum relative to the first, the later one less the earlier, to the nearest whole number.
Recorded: -13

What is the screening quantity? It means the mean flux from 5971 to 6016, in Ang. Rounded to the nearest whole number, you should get 126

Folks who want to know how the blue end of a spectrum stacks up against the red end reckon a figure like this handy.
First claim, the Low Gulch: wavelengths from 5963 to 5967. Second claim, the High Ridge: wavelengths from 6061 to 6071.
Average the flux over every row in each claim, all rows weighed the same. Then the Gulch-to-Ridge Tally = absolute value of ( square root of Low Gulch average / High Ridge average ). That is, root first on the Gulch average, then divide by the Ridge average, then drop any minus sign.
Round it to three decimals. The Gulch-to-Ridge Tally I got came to 0.089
